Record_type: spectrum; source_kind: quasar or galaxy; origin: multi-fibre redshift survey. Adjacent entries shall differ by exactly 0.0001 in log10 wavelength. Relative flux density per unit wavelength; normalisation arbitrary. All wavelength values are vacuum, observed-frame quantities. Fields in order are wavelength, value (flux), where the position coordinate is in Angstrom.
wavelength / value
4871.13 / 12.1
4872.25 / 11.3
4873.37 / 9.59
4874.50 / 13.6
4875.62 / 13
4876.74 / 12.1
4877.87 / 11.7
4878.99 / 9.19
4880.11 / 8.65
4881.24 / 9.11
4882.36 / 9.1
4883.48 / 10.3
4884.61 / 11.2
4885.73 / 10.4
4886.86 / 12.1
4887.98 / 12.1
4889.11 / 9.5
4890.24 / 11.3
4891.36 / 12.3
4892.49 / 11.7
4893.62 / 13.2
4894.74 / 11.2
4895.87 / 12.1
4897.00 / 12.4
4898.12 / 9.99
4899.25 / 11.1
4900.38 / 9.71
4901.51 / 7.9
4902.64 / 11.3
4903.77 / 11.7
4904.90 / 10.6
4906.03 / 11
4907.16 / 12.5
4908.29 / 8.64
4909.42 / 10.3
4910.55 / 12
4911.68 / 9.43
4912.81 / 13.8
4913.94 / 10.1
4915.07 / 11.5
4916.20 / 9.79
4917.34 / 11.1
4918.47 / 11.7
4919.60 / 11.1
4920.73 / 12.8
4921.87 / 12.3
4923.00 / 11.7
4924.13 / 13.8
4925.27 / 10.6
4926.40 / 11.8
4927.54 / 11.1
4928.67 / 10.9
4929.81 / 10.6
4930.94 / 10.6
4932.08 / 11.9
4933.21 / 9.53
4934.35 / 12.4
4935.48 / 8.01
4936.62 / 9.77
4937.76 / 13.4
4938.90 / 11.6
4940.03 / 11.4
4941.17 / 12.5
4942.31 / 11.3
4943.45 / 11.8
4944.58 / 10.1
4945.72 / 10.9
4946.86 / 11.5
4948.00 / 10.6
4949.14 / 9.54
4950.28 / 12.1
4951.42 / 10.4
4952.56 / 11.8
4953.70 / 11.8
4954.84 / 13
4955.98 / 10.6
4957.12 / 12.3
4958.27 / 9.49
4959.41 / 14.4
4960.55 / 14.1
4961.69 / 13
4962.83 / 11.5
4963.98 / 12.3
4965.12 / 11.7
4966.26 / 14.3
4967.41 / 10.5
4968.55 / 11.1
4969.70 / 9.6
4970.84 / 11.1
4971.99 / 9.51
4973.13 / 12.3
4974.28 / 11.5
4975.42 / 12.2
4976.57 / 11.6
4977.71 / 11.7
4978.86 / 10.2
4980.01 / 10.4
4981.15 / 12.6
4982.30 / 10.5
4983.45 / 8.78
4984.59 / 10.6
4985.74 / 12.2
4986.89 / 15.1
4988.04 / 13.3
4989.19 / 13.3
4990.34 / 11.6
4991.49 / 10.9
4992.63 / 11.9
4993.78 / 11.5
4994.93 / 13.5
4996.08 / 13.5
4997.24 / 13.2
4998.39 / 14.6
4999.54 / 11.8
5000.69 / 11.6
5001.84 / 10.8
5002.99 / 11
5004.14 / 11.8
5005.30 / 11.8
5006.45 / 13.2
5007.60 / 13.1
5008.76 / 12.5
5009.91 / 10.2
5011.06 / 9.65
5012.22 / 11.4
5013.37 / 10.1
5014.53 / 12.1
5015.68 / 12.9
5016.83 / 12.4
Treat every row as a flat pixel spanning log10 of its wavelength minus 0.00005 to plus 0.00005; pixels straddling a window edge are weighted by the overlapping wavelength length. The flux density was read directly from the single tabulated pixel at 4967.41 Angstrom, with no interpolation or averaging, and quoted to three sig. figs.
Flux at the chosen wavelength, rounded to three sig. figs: 10.5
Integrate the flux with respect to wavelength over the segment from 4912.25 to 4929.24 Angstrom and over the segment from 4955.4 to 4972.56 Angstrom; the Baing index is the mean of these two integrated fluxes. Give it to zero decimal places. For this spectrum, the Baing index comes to 199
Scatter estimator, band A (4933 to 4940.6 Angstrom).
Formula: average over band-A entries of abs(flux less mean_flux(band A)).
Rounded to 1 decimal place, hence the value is 1.5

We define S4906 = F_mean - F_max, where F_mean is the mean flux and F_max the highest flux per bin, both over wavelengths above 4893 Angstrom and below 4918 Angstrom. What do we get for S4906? -2.83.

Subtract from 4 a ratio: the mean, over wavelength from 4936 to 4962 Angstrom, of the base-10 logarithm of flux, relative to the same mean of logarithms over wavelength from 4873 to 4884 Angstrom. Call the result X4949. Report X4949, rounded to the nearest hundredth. 2.96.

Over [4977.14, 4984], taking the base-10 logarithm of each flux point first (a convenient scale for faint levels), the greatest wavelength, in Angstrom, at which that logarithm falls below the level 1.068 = 4983.45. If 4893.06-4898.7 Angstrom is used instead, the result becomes 4898.12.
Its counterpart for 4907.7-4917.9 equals 4917.34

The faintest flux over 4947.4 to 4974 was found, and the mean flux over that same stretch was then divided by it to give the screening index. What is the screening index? 1.22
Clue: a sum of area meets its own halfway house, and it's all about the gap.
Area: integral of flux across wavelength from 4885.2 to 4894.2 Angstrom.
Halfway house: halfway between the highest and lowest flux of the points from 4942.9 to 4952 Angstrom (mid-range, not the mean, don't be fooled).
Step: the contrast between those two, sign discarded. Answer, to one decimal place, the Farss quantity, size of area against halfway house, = 93.4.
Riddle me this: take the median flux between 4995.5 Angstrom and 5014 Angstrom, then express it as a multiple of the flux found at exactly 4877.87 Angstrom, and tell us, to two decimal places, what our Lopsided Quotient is 1.01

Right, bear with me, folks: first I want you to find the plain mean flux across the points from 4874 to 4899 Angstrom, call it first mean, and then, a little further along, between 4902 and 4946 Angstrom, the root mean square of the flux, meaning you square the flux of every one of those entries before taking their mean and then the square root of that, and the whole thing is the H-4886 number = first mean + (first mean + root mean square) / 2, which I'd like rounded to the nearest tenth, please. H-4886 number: 22.4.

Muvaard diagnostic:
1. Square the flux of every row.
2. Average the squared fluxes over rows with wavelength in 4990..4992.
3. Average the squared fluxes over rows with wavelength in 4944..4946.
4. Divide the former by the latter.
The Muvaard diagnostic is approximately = 1.15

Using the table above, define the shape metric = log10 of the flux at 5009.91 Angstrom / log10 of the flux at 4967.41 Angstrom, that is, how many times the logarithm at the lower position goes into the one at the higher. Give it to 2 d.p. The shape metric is 0.99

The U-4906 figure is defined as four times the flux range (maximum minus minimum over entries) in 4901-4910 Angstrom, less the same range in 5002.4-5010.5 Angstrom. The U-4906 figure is 15.4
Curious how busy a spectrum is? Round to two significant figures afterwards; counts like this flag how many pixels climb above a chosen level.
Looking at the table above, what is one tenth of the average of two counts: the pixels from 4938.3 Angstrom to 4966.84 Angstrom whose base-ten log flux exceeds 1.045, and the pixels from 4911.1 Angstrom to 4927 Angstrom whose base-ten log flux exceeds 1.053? 1.3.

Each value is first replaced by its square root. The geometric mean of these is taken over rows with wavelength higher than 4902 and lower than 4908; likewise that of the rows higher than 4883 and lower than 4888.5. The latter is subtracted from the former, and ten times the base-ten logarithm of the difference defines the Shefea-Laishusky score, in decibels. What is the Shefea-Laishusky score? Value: -15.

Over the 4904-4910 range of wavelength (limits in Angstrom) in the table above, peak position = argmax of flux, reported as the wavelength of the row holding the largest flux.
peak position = 4907.16 Angstrom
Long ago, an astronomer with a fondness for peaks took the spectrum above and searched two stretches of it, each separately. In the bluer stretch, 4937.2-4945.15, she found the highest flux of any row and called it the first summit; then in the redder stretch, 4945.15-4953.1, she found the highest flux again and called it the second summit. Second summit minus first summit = -1.3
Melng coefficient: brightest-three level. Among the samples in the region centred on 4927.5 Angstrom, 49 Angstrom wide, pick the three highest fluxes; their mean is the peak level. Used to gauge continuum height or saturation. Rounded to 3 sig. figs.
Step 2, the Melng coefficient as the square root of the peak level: 3.70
